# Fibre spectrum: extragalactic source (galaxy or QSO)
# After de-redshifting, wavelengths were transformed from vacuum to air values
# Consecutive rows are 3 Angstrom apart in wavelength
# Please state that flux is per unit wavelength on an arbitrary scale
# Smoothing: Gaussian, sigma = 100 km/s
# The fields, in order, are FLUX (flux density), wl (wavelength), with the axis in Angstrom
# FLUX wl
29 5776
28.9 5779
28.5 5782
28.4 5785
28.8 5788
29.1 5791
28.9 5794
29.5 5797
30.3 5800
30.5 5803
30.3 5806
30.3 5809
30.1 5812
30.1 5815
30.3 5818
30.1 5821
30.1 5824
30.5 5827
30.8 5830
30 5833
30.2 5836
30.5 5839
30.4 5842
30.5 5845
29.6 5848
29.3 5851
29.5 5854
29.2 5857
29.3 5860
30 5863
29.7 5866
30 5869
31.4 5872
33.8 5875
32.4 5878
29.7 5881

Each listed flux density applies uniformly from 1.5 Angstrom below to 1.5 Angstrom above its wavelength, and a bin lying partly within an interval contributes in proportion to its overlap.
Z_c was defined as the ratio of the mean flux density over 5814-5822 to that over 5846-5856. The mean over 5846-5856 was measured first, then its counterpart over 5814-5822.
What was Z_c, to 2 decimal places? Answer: 1.02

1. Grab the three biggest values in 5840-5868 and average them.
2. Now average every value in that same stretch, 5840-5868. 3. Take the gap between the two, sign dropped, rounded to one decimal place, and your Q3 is 0.6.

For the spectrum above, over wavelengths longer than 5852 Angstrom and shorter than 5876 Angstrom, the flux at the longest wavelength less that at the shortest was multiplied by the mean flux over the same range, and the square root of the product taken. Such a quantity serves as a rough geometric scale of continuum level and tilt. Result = 11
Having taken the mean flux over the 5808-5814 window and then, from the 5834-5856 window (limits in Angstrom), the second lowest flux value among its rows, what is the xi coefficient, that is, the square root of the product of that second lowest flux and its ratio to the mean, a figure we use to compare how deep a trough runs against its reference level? 5.37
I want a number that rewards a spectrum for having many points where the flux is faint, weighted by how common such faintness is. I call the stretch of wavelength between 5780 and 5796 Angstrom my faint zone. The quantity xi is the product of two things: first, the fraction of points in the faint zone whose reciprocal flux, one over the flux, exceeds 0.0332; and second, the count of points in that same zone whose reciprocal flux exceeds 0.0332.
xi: 5.0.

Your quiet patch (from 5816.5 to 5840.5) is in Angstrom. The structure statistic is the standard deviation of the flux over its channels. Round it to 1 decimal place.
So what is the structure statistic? 0.3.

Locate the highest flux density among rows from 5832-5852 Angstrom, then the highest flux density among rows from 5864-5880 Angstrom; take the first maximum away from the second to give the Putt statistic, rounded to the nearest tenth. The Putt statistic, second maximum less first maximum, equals 3.3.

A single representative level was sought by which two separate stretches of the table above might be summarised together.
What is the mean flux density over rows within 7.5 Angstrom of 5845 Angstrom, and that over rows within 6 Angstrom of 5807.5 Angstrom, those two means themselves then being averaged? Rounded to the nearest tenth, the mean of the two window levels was 30.2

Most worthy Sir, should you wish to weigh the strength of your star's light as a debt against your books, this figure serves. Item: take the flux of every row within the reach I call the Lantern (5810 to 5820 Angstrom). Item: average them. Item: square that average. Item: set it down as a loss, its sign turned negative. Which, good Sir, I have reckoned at -910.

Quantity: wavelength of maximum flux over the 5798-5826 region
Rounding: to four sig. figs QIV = 5803 Angstrom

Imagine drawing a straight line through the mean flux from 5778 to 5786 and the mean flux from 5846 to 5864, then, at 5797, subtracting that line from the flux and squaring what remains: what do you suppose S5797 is 0.5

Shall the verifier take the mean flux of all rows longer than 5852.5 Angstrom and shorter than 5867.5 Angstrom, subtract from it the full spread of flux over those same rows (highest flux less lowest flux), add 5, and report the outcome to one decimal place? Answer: 33.7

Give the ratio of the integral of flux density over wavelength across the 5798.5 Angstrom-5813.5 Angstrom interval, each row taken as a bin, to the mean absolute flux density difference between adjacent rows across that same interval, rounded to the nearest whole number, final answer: 3030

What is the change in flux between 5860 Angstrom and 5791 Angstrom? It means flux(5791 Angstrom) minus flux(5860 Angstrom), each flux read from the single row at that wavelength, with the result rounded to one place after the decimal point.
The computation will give -0.2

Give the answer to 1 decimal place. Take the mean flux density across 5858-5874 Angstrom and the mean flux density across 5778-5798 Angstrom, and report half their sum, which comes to 29.5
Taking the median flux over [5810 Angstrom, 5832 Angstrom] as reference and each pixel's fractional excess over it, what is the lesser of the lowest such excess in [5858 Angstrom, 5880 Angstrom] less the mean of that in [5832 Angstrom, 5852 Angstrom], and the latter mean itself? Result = -0.026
